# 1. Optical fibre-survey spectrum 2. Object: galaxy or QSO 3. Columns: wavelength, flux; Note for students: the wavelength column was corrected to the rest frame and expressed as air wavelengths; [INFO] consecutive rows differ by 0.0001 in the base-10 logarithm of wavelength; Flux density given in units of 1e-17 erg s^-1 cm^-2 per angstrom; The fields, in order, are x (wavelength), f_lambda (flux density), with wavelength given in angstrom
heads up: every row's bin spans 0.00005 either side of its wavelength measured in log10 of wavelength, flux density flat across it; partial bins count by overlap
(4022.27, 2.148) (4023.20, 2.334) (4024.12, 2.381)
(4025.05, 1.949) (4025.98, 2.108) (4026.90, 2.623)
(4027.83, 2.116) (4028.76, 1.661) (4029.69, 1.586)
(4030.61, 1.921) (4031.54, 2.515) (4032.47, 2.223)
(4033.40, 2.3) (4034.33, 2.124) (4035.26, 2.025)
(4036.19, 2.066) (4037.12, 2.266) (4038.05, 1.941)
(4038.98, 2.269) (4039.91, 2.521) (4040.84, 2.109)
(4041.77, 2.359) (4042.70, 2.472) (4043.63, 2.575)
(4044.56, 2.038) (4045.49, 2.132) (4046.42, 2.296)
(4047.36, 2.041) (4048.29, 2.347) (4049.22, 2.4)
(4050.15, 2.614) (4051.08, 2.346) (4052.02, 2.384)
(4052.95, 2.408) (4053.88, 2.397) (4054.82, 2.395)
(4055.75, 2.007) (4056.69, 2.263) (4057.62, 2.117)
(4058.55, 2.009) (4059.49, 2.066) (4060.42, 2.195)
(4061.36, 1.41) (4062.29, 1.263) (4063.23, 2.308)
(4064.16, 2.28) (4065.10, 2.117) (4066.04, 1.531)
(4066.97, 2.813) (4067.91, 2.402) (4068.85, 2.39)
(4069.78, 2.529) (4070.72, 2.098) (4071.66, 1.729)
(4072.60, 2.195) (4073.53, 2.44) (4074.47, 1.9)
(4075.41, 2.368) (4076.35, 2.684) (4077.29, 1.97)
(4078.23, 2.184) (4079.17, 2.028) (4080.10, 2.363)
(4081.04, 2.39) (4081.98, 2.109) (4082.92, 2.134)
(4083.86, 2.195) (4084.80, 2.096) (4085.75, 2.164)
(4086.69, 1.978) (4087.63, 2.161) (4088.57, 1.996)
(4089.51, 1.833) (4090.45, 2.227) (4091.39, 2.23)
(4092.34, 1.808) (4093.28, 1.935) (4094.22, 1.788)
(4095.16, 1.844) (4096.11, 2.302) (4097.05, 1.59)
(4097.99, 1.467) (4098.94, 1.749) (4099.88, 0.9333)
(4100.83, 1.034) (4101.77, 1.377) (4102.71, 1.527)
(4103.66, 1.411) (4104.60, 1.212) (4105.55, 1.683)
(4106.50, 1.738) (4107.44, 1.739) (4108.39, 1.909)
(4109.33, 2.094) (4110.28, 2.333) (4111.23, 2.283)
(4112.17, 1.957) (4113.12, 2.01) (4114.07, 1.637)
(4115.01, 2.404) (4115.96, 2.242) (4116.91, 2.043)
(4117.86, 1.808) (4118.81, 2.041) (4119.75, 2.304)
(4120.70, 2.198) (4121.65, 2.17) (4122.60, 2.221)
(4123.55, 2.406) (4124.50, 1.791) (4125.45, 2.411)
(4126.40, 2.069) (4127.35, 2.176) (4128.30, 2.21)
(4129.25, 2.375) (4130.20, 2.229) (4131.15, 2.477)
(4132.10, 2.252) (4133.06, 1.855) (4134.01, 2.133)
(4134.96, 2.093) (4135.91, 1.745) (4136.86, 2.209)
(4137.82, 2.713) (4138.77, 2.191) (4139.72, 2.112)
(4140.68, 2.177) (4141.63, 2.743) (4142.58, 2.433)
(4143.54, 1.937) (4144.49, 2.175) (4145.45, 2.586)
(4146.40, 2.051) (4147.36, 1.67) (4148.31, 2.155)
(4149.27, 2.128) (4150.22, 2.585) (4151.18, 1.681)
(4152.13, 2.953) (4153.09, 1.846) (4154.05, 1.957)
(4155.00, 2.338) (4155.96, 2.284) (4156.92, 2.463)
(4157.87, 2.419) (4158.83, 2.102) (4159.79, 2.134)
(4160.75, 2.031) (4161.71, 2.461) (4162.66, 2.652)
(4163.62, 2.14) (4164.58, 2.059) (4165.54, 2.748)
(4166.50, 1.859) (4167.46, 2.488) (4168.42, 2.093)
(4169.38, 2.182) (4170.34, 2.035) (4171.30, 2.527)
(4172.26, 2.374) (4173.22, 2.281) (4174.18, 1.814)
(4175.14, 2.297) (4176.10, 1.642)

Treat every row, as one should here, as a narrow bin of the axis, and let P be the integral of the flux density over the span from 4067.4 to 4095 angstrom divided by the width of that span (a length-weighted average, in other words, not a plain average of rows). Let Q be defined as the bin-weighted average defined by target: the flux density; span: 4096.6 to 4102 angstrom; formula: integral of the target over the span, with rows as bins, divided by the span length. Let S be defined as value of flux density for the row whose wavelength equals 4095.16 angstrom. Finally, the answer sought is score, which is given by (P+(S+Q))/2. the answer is 2.67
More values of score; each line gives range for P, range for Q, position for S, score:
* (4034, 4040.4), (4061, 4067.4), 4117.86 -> 2.97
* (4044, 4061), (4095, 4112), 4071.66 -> 2.83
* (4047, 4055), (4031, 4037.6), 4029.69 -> 3.09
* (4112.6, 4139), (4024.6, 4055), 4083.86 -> 3.29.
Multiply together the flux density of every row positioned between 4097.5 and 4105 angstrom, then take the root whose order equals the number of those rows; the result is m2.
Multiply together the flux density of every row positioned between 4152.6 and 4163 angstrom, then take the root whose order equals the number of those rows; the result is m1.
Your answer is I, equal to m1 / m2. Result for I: 1.70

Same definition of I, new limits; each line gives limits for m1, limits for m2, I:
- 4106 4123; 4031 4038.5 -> 0.94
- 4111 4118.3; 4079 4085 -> 0.93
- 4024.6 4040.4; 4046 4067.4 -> 0.99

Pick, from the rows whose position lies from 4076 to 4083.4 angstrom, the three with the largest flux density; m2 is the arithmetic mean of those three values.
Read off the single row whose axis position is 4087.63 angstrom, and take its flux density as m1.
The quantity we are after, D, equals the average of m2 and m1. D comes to 2.32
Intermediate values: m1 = 2.161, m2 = 2.48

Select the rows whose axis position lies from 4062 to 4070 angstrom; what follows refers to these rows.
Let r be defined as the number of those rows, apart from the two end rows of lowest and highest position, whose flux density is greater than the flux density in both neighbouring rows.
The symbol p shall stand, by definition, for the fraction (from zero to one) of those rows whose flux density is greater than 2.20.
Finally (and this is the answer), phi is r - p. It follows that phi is 1.3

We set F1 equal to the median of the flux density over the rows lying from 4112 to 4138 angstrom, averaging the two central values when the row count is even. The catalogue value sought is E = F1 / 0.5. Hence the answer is 4.37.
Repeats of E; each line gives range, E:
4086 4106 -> 3.58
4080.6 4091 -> 4.27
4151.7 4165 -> 4.42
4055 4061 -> 4.18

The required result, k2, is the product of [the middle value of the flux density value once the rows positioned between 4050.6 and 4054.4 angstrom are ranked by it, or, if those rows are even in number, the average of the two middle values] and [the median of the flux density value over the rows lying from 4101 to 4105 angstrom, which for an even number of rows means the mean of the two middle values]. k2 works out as 3.33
